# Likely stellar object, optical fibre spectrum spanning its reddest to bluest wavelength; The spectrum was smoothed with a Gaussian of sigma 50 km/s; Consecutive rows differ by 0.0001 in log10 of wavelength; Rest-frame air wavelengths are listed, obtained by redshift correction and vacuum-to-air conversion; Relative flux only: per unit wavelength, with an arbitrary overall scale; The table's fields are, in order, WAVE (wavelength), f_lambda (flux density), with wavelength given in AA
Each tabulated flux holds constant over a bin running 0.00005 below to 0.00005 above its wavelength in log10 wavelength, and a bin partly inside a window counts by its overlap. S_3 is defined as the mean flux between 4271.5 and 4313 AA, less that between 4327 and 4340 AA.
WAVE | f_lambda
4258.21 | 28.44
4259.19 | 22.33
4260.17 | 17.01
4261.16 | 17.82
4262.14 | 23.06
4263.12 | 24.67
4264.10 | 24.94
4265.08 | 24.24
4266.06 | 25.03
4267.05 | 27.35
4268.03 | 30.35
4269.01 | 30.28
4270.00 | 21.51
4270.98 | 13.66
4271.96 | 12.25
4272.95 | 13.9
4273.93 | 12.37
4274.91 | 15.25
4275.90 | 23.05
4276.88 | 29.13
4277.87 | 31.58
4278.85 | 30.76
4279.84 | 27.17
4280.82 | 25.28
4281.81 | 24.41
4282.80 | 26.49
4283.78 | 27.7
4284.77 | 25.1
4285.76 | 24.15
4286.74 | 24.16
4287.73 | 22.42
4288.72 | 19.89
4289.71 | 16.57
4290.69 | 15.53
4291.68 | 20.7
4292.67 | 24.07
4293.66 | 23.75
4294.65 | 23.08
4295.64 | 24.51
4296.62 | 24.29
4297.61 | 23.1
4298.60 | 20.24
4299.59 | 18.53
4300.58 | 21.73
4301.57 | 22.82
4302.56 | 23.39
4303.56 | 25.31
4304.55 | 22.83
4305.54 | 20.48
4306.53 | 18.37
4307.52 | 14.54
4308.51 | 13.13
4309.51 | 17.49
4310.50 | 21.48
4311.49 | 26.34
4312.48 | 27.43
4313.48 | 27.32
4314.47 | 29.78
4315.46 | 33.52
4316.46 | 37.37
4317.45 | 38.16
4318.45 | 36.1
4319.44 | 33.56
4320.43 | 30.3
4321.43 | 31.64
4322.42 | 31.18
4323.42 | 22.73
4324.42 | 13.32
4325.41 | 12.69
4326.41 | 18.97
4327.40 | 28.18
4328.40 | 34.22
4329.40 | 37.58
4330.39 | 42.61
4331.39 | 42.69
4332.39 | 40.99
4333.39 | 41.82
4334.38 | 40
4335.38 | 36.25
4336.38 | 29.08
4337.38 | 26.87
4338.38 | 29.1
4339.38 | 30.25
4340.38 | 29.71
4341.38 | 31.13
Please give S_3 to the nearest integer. -13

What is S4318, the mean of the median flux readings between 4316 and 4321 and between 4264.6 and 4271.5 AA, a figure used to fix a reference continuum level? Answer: 30.6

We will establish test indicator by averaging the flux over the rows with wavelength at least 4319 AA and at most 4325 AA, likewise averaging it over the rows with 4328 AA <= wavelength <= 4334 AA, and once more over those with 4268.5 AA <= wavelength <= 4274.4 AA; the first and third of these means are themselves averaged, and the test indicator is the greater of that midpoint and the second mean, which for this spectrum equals 40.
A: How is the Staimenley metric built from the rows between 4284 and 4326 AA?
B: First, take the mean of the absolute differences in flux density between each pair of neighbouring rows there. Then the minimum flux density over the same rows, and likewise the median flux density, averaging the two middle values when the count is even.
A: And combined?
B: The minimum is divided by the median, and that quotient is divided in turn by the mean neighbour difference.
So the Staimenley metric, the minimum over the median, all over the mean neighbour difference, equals 0.23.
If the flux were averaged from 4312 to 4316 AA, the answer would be 30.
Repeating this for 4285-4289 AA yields 23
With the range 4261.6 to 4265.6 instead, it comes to 24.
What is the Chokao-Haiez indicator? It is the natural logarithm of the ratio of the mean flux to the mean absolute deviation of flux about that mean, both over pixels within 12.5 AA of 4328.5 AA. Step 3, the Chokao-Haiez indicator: 1.61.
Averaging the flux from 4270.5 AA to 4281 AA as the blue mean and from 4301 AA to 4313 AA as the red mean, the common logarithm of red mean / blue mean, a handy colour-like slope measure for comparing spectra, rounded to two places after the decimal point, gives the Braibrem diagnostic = 0.00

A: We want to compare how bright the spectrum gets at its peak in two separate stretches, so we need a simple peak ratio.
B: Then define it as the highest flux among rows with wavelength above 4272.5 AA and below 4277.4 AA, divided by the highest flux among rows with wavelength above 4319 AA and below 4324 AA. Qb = 0.9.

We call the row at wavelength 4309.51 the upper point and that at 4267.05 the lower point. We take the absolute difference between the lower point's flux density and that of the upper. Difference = 9.9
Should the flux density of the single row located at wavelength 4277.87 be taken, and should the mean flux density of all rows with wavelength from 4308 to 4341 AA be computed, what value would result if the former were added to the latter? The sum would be 61.6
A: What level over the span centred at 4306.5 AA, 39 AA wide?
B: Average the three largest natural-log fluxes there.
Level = 3.62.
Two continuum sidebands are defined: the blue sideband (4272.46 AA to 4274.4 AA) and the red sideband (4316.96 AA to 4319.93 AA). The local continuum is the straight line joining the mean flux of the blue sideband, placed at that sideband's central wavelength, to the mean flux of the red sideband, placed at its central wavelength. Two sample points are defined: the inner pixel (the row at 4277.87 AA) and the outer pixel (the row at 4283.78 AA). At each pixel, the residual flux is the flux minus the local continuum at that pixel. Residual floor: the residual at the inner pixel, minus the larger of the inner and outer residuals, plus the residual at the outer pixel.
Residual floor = 9.3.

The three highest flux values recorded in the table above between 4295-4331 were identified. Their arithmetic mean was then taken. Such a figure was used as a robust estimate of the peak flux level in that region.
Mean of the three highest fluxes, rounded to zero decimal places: 39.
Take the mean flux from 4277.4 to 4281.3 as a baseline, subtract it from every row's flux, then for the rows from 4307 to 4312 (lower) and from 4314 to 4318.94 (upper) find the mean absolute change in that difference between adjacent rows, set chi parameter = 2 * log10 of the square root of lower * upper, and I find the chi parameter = 0.98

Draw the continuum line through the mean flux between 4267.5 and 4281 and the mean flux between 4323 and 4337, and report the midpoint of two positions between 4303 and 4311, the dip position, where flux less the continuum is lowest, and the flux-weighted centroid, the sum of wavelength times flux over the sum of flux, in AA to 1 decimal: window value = 4307.6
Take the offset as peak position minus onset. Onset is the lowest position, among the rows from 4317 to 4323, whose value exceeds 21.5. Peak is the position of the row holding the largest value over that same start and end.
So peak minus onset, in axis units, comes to 0.0 AA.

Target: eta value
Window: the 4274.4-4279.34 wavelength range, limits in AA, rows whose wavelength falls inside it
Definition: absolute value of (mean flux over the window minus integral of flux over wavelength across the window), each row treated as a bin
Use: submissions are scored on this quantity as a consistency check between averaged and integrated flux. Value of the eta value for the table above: 102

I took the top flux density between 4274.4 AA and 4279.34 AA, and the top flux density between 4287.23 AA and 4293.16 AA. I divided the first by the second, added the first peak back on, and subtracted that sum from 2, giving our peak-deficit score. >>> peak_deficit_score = -30.9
